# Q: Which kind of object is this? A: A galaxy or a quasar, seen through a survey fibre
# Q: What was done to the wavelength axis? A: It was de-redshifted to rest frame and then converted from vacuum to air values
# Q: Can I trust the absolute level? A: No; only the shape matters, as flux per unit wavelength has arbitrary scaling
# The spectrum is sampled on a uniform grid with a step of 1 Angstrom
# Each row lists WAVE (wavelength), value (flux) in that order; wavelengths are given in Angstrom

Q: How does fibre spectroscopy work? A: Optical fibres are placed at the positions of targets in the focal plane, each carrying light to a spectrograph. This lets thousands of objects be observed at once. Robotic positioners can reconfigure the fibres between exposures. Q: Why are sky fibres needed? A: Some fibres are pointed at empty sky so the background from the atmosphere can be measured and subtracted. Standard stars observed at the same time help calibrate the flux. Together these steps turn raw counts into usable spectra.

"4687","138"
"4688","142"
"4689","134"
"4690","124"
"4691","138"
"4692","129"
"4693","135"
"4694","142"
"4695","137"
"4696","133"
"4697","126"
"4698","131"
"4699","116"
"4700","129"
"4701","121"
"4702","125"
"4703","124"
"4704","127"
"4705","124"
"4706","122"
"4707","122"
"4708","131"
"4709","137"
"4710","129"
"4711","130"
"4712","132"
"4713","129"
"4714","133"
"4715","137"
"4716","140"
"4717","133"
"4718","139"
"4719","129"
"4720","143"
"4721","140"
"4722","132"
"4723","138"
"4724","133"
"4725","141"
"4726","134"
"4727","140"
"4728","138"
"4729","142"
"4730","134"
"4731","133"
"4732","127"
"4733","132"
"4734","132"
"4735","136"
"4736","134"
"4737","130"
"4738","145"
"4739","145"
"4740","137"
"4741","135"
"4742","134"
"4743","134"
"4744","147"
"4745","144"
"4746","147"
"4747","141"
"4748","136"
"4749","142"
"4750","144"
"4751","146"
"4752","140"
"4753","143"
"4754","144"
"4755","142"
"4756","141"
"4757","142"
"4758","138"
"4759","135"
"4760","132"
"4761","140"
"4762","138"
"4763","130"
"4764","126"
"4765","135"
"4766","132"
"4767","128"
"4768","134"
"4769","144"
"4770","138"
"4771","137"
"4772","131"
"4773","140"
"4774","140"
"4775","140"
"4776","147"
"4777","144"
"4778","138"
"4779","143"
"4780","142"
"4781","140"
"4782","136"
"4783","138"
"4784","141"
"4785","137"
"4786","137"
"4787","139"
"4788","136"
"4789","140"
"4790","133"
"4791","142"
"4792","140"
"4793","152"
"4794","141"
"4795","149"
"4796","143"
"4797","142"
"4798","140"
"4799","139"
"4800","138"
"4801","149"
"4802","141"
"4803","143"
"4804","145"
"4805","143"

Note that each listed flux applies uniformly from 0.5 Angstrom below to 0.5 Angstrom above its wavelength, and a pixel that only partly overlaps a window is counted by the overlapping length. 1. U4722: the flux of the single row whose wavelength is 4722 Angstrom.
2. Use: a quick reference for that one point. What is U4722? 132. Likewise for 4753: 143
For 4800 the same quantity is 138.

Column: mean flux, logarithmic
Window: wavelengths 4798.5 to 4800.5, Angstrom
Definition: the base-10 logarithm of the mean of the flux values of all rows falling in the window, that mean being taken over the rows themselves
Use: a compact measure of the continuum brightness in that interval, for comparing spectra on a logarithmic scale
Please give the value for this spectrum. 2.14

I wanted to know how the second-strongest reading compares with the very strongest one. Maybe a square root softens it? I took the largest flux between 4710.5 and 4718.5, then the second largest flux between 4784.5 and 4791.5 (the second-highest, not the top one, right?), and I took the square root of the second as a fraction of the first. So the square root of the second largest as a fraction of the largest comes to 1.00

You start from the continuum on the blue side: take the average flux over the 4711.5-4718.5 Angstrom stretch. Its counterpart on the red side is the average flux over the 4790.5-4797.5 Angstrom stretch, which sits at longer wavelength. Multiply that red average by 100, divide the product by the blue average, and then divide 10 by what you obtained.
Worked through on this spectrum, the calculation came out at 0.093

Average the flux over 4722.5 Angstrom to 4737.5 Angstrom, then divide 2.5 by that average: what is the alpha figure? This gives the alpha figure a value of 0.0185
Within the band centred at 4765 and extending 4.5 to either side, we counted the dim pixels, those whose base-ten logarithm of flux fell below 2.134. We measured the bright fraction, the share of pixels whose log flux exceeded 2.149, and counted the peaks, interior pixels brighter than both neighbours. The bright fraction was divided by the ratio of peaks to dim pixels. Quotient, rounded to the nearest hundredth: 0.67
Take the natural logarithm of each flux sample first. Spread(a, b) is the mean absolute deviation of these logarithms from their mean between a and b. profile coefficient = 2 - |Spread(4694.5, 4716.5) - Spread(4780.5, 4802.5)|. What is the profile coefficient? 1.98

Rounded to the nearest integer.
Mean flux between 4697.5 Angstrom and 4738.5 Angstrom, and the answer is 132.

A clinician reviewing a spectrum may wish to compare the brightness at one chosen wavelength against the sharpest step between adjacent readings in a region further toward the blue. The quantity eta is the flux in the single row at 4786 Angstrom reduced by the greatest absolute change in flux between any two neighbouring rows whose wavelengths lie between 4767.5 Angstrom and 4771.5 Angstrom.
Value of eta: 127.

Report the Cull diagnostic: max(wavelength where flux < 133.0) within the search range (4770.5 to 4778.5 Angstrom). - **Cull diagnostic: 4772 Angstrom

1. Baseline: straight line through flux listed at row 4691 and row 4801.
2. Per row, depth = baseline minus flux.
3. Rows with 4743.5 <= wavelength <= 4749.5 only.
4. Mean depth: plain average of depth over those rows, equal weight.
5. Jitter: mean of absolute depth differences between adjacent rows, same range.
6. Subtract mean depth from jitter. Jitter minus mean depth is 4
